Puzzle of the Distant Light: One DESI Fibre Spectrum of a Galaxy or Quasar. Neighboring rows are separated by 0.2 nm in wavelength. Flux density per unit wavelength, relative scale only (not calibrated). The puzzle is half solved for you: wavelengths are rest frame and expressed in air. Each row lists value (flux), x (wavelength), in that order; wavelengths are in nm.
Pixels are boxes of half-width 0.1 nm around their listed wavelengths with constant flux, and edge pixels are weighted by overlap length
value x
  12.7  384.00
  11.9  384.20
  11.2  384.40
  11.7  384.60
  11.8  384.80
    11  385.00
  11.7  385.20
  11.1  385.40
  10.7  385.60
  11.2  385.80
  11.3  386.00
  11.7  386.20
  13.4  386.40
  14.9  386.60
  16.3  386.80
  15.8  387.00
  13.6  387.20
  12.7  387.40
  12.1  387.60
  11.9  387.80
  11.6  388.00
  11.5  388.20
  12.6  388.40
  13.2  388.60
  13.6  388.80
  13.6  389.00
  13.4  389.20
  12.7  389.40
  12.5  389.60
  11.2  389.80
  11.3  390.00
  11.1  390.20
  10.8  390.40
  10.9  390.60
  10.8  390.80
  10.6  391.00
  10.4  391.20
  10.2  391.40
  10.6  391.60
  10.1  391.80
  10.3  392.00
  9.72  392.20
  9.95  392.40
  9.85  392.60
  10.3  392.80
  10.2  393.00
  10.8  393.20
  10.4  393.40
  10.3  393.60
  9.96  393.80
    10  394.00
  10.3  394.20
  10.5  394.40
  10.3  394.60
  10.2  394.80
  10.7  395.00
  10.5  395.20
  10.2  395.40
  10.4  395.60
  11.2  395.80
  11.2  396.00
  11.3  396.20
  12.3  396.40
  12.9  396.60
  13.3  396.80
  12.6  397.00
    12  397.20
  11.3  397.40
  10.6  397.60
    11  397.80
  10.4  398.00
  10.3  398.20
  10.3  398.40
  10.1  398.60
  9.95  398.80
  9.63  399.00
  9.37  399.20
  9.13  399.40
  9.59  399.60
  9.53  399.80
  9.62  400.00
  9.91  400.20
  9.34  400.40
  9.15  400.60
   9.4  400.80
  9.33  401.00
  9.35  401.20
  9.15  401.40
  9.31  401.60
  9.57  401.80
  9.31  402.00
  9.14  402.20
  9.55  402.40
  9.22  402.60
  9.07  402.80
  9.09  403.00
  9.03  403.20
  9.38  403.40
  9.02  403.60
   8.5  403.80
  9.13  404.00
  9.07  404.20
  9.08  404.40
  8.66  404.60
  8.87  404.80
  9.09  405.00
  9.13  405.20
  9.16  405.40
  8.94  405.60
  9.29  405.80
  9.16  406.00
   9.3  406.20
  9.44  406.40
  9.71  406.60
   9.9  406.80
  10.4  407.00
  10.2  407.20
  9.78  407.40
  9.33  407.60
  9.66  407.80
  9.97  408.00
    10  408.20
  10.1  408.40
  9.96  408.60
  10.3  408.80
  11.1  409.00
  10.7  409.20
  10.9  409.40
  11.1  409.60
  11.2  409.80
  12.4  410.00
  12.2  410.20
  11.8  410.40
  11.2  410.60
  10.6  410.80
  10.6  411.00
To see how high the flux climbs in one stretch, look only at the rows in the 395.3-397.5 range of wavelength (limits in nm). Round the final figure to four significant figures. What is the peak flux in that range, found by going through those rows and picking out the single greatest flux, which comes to 13.30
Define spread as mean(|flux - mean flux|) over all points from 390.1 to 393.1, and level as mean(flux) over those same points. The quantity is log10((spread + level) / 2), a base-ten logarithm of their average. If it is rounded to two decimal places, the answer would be 0.73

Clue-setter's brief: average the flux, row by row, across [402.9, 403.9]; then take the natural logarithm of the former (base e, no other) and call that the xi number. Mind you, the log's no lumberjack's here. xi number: 2.20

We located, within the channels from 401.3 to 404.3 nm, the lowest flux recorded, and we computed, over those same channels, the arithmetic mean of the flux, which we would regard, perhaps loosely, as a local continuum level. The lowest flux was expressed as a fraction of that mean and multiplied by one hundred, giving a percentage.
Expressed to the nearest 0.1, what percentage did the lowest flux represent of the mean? 92.7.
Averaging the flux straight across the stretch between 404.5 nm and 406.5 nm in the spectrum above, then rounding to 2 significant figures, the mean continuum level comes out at 9.1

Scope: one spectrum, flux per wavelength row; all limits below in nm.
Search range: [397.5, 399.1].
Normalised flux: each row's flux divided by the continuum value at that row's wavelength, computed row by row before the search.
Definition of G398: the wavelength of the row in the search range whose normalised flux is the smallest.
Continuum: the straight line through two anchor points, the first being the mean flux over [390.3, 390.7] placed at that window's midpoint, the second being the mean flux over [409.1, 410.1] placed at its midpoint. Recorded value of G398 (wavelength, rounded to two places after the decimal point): 399.00 nm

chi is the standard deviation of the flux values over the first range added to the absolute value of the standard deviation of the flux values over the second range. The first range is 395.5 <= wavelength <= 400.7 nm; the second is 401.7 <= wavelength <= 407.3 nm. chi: 1.6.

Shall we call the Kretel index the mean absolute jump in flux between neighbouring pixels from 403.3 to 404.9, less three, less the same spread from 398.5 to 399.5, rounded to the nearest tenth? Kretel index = -2.9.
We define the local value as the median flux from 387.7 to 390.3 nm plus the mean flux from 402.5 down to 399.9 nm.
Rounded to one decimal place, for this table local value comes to 21.9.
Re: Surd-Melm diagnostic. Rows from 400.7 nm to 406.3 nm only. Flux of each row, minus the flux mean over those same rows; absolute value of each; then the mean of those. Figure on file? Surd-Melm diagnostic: 0.17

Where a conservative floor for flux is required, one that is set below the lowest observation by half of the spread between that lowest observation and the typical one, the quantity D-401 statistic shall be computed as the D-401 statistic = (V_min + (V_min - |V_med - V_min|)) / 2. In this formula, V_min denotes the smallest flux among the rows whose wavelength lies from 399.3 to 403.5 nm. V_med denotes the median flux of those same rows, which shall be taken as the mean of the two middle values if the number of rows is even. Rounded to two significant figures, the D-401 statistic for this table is 8.9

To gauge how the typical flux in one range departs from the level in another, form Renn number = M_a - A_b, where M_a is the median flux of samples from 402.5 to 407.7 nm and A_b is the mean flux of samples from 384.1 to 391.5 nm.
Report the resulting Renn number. -3.0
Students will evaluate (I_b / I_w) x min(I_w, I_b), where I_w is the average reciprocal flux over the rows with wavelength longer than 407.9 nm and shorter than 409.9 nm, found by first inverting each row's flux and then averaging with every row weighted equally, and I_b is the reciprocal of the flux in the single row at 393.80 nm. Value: 0.100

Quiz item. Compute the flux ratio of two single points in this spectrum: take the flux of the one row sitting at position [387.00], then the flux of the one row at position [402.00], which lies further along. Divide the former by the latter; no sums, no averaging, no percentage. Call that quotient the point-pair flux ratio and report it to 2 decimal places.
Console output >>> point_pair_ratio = 1.70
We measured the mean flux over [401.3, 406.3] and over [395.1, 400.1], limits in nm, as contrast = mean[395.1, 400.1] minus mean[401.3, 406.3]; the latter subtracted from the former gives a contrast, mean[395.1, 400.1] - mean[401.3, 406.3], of 1.6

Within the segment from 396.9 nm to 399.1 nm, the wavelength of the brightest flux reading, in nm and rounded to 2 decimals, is 397.00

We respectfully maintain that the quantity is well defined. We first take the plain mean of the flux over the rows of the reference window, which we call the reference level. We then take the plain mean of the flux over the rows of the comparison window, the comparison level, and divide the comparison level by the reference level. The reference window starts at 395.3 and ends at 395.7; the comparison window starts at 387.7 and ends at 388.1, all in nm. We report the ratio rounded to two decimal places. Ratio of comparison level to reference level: 1.14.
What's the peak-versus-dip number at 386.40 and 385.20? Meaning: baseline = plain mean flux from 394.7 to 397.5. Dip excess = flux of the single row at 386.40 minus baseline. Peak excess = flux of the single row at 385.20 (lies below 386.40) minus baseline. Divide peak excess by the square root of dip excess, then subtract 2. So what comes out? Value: -2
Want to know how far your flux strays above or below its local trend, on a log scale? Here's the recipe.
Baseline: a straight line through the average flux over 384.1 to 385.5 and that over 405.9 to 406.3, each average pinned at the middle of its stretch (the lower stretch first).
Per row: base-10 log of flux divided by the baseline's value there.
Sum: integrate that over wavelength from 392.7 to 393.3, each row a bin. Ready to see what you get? -0.0046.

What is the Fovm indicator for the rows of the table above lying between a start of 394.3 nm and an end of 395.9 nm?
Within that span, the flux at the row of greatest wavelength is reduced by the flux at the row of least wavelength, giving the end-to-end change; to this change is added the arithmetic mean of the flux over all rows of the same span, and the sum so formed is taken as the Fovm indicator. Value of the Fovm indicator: 11.2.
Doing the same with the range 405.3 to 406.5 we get 9.5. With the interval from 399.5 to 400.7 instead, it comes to 9.1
